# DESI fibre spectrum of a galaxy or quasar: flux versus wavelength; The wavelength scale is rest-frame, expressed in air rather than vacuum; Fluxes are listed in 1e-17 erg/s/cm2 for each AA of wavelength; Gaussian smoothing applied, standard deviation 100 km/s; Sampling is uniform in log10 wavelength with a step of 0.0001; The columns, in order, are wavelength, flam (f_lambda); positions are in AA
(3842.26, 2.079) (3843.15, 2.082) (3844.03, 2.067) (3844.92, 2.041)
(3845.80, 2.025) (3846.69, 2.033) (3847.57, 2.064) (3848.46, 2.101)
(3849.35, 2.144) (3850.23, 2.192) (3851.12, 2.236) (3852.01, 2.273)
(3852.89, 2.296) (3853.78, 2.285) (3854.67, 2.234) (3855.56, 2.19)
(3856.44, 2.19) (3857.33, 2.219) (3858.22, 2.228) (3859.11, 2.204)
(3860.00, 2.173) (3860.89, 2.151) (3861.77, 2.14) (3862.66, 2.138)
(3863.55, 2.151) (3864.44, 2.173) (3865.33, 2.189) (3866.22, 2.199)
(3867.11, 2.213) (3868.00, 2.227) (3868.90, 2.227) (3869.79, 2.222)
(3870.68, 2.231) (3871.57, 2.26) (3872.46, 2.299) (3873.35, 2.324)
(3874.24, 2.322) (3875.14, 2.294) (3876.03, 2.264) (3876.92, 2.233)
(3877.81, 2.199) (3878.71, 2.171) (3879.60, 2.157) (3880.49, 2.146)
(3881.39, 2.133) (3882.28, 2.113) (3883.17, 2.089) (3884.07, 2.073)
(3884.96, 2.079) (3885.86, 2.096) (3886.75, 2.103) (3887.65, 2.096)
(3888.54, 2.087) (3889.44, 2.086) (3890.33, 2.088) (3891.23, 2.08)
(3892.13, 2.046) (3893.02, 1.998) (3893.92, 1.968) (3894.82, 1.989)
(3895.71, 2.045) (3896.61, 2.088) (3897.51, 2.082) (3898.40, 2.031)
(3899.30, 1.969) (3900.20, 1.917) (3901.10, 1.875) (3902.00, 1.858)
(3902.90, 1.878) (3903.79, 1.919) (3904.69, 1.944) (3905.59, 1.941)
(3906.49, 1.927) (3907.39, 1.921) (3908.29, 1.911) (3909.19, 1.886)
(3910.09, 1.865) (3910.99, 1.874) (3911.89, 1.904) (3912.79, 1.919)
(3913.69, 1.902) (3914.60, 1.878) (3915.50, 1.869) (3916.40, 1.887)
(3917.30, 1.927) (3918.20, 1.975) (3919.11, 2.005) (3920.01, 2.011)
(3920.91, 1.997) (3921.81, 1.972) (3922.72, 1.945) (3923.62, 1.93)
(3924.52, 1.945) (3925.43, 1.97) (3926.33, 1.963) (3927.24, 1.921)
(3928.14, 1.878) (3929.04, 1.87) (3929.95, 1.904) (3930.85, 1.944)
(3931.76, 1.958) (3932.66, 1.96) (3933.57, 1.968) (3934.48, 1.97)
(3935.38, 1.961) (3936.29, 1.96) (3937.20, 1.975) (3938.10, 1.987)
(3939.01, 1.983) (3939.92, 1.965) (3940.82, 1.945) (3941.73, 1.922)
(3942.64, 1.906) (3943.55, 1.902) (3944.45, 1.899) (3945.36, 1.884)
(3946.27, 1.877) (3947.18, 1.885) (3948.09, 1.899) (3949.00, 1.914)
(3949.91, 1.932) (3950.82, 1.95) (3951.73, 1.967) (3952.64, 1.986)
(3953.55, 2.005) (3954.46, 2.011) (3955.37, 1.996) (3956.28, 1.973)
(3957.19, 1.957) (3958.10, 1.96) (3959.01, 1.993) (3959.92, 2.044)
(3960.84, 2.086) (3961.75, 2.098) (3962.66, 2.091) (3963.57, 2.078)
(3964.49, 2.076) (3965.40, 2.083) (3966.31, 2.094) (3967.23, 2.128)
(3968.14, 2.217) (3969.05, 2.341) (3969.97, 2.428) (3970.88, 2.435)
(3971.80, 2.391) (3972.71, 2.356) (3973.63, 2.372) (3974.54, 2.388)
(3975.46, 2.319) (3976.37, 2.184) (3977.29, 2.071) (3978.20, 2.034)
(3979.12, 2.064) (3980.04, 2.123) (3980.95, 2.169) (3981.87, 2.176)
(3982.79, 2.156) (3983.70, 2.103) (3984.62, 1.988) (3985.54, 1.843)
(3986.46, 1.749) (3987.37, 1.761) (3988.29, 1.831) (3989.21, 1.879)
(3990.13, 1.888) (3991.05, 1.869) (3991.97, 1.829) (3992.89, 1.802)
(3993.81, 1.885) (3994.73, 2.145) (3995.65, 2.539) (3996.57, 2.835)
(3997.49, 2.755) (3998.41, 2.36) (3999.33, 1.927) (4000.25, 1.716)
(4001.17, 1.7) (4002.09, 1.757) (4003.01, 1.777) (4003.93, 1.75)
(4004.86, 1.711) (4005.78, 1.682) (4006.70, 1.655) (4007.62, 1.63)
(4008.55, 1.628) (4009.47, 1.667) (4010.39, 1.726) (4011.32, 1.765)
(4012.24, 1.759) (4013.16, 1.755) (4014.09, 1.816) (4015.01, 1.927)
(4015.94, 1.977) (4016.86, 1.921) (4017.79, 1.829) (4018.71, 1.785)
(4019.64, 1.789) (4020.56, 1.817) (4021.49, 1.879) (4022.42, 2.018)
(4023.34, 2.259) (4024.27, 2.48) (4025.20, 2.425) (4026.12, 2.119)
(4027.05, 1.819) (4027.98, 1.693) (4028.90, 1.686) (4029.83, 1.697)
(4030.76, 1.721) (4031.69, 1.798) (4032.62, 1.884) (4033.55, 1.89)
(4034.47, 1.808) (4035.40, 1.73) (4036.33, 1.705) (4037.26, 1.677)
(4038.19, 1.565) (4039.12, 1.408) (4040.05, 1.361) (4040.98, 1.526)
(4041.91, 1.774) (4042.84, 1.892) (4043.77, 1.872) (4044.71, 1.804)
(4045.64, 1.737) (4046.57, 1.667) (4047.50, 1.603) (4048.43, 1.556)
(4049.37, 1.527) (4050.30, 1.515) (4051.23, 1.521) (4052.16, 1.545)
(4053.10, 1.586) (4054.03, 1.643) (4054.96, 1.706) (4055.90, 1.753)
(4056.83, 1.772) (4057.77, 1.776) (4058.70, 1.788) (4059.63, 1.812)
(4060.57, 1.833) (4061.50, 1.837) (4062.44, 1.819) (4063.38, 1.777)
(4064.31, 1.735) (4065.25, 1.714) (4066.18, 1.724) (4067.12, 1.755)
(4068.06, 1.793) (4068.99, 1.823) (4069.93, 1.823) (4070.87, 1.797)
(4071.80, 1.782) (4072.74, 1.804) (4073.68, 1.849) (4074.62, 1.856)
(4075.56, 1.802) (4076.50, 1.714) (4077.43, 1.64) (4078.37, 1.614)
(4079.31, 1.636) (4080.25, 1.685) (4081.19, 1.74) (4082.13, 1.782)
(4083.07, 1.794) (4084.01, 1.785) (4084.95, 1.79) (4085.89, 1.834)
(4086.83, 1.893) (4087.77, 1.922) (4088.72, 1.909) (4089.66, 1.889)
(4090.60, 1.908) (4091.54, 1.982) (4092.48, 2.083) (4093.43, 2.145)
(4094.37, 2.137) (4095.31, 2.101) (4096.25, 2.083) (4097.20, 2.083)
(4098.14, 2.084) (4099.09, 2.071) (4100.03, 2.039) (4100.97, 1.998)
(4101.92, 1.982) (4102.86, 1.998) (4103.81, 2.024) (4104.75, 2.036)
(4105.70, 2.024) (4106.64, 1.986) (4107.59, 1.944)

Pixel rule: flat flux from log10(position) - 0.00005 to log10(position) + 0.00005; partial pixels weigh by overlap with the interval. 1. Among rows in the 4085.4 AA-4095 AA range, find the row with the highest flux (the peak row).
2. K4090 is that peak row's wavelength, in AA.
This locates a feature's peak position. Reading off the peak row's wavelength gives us 4093.43 AA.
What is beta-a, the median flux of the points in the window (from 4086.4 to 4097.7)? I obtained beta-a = 2.03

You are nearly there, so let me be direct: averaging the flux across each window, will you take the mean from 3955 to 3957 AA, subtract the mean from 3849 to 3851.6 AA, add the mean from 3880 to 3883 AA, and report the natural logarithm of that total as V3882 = 0.65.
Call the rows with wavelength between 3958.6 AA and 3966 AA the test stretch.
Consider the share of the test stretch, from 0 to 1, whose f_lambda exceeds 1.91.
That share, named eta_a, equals 1.0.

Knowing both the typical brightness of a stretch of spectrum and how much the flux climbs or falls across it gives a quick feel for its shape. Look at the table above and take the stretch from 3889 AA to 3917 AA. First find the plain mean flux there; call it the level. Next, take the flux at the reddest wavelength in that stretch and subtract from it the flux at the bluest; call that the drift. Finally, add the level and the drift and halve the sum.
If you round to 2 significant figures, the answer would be 0.88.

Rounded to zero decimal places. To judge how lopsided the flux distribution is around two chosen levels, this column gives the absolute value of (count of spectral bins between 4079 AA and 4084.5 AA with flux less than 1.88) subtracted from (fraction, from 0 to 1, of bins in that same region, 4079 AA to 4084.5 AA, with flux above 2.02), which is 6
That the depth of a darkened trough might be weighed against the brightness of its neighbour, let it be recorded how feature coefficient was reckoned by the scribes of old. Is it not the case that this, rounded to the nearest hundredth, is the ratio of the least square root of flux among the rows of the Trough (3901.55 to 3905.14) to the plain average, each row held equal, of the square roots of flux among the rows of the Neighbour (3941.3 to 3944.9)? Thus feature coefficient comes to 0.99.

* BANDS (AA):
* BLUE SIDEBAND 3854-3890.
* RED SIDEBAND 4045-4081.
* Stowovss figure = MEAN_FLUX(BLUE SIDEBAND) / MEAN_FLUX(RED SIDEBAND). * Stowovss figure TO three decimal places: 1.270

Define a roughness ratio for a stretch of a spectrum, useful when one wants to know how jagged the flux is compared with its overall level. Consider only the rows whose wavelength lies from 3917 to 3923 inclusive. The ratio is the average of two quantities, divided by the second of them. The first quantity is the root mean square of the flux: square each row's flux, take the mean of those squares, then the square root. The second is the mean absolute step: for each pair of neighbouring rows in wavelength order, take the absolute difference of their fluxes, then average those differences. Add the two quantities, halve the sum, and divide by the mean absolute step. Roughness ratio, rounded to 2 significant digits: 40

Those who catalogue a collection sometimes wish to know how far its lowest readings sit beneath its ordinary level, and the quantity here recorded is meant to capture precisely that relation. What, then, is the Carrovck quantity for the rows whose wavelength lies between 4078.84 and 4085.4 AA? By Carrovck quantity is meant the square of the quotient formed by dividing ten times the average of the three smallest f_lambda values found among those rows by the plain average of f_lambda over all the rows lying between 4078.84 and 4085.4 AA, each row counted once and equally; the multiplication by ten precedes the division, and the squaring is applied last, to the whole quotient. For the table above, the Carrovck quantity 94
